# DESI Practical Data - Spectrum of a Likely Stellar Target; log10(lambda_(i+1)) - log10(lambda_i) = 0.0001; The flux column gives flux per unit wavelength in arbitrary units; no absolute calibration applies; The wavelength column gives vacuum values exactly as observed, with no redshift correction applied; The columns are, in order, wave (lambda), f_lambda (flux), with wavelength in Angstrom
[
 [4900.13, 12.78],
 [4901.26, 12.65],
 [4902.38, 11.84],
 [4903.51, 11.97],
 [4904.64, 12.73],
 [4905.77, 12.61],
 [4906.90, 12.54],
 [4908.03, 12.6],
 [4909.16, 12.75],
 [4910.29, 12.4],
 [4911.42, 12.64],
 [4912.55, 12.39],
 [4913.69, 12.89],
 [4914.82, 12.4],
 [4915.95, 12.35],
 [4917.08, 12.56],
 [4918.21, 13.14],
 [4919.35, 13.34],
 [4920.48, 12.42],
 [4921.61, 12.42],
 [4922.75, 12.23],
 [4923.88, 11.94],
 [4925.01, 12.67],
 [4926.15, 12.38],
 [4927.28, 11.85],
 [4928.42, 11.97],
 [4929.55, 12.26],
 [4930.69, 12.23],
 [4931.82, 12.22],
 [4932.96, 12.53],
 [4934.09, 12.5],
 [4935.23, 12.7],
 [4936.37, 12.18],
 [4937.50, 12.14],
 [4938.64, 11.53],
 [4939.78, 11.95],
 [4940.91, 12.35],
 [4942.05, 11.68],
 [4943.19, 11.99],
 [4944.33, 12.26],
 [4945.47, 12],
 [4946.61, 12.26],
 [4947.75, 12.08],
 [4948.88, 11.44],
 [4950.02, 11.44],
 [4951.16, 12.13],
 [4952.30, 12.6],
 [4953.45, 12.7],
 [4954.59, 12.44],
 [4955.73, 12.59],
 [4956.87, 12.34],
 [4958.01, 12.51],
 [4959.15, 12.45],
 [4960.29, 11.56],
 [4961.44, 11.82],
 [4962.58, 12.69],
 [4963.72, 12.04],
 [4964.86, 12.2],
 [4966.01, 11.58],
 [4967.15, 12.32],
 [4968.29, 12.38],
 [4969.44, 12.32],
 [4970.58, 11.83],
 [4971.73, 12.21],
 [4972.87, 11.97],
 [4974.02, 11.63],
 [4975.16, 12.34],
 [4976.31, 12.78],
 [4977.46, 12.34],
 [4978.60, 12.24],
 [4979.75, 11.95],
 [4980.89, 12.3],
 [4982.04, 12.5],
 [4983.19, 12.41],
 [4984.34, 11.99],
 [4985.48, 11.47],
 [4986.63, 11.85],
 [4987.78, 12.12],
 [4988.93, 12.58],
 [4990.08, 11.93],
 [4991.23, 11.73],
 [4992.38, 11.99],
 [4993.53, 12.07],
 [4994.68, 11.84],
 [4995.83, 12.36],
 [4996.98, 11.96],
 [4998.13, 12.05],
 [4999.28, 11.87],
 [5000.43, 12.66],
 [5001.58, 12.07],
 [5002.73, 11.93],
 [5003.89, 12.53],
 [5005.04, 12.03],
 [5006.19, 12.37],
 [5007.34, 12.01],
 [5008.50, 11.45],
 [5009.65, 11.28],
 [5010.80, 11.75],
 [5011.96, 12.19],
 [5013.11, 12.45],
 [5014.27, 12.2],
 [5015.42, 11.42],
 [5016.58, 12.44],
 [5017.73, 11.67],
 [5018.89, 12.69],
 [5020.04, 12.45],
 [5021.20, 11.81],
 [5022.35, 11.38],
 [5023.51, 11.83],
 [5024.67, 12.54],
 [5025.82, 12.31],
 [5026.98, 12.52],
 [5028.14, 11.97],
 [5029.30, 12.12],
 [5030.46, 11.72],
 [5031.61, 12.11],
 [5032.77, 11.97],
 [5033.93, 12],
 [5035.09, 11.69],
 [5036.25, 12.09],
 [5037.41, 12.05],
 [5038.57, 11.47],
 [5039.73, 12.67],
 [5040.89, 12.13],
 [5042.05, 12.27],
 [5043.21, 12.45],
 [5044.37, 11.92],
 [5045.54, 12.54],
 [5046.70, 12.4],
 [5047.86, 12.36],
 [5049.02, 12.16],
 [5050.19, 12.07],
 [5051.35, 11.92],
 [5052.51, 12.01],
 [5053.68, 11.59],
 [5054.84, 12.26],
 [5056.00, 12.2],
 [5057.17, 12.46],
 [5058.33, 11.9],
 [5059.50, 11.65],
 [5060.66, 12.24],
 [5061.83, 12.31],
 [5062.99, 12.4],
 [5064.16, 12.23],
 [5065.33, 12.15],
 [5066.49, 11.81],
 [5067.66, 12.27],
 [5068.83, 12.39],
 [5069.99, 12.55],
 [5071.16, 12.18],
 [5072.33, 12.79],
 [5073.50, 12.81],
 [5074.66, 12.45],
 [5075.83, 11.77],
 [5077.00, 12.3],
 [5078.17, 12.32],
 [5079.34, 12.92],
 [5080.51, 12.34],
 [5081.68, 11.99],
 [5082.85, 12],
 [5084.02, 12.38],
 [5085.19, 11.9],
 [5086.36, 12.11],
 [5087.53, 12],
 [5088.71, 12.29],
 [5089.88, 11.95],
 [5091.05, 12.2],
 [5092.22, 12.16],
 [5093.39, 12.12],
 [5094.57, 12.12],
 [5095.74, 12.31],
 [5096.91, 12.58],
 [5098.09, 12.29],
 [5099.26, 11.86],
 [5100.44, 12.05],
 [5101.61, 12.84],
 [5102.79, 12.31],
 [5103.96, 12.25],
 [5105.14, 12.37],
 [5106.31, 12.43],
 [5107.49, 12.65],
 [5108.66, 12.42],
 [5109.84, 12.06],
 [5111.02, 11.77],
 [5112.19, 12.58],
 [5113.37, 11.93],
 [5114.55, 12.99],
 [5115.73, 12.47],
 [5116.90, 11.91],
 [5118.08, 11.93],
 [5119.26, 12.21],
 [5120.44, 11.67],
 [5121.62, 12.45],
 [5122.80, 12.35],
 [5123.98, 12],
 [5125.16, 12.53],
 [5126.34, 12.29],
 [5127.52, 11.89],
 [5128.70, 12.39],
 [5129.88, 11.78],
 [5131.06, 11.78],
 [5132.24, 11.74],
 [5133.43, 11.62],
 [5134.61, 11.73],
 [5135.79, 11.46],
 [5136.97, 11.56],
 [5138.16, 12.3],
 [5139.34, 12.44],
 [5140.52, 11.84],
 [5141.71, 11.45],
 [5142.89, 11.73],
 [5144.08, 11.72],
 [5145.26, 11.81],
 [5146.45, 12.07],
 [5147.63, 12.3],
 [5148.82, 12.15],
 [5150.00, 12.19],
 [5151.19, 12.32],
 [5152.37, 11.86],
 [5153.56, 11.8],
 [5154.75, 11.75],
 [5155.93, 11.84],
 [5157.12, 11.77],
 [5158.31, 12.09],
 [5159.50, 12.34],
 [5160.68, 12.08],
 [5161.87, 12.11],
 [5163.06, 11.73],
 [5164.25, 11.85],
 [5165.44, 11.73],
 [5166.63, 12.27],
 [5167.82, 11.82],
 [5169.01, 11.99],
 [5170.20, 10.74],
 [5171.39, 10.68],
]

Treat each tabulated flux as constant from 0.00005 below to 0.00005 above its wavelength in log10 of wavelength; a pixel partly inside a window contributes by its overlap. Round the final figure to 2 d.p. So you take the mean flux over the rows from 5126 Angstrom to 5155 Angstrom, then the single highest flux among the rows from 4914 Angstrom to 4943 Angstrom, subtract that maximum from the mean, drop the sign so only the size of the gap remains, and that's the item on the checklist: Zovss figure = 1.42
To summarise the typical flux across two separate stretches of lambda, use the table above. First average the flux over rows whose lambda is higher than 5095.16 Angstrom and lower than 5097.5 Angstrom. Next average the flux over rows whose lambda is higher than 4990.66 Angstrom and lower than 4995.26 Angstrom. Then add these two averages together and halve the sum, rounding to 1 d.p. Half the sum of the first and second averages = 12.2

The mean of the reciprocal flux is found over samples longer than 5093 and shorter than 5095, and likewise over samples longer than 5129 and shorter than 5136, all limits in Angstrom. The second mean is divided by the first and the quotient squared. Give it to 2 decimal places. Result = 1.08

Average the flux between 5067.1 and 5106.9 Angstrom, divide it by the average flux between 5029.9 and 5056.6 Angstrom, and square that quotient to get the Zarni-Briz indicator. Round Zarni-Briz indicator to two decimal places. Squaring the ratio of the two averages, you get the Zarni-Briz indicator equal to 1.03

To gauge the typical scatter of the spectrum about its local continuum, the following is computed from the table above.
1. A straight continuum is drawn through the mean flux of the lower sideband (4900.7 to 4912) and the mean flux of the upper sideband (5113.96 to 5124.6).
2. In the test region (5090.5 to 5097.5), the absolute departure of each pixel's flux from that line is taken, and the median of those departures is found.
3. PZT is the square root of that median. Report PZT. 0.33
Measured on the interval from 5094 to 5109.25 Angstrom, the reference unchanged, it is 0.43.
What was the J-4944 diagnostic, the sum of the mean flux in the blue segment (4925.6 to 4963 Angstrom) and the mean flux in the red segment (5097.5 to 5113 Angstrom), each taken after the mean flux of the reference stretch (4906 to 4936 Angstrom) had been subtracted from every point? -0.5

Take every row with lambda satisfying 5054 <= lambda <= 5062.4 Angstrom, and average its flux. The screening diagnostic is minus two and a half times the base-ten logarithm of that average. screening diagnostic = -2.71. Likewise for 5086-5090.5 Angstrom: -2.71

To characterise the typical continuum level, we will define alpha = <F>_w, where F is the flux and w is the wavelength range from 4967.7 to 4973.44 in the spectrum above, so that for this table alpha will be 12.1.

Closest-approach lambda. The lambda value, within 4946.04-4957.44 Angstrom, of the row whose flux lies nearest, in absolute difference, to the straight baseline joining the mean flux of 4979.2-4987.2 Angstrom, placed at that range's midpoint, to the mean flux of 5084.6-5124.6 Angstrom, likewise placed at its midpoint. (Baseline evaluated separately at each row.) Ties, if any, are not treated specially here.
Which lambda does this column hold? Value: 4947.75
